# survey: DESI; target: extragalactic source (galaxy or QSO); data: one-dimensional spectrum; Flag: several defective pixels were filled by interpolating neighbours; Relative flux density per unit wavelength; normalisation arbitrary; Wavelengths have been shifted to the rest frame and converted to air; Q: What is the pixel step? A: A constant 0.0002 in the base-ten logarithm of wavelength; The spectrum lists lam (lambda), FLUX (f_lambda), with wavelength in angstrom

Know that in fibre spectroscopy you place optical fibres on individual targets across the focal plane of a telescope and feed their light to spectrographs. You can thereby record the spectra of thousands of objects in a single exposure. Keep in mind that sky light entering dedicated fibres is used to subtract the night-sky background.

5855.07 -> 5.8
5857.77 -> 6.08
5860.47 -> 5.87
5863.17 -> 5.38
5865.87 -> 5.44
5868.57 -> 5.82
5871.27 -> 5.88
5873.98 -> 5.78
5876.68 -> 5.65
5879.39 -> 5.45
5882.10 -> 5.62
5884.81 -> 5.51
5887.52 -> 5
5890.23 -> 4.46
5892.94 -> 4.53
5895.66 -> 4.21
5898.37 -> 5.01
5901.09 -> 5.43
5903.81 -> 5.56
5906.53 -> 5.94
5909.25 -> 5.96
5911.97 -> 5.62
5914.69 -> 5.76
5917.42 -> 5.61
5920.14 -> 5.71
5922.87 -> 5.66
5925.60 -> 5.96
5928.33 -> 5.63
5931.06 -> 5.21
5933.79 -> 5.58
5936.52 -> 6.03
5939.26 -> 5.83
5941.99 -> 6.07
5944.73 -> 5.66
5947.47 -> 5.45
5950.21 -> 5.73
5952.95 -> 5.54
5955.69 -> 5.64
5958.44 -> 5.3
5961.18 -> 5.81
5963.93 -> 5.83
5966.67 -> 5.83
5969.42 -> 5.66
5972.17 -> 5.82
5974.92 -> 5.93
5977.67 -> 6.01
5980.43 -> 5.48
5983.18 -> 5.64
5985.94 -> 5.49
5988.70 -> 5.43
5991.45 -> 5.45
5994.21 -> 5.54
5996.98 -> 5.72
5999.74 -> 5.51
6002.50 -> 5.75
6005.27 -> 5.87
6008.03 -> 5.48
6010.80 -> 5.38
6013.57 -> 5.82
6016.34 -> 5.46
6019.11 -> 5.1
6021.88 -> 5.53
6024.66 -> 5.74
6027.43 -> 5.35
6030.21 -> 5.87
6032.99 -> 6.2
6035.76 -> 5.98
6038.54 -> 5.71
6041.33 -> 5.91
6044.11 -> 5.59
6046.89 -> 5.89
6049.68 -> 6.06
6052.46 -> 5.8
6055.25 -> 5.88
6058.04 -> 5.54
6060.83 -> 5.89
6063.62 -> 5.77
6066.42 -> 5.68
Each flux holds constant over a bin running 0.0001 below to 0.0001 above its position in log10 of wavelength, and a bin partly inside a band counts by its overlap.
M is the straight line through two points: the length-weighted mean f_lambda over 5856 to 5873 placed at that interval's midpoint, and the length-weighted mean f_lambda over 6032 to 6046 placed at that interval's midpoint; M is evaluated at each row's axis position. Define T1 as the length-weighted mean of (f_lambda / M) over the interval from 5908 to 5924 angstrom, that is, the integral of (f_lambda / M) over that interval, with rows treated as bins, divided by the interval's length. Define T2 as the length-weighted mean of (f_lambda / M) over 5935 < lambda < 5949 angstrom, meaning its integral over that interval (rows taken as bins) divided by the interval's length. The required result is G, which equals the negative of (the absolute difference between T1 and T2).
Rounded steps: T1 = 0.989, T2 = 1.00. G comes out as -0.011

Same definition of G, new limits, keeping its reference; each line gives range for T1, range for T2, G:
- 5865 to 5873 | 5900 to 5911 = -0.006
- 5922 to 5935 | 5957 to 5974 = -0.014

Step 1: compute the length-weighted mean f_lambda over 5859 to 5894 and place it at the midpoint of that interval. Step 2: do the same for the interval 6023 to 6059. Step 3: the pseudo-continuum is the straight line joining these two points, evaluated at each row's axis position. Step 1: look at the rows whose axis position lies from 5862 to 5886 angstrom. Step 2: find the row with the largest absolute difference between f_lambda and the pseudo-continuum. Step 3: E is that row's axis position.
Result 5871.27 angstrom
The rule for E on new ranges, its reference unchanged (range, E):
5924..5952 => 5941.99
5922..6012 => 5941.99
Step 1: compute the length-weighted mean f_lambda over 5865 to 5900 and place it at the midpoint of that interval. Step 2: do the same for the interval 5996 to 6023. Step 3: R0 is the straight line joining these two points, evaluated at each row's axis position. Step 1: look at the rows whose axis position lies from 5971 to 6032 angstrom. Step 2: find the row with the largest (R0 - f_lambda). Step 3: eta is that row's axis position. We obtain 6019.11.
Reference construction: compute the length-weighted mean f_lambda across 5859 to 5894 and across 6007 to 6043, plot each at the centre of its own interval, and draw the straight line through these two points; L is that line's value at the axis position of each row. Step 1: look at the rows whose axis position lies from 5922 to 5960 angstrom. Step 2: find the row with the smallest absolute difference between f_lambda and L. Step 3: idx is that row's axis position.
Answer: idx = 5952.95 angstrom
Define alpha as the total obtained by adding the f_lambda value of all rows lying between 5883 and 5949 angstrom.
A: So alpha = 131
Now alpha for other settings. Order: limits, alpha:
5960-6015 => 113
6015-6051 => 74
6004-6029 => 50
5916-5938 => 45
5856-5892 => 72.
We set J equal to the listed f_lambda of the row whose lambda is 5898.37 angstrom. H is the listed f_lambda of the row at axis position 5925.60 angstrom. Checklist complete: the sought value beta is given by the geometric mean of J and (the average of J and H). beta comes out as 5.24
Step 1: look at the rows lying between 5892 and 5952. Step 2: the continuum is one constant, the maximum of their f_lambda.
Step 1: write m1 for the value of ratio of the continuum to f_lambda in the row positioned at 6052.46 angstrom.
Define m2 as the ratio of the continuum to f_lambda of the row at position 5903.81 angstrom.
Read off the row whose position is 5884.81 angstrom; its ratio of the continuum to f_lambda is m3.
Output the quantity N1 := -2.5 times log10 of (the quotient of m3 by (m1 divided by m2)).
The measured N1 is -0.15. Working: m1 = 1.05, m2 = 1.09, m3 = 1.10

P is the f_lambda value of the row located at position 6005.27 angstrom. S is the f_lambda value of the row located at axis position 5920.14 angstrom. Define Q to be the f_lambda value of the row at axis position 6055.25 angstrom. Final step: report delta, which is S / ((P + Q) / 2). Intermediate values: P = 5.87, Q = 5.88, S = 5.71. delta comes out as 0.97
